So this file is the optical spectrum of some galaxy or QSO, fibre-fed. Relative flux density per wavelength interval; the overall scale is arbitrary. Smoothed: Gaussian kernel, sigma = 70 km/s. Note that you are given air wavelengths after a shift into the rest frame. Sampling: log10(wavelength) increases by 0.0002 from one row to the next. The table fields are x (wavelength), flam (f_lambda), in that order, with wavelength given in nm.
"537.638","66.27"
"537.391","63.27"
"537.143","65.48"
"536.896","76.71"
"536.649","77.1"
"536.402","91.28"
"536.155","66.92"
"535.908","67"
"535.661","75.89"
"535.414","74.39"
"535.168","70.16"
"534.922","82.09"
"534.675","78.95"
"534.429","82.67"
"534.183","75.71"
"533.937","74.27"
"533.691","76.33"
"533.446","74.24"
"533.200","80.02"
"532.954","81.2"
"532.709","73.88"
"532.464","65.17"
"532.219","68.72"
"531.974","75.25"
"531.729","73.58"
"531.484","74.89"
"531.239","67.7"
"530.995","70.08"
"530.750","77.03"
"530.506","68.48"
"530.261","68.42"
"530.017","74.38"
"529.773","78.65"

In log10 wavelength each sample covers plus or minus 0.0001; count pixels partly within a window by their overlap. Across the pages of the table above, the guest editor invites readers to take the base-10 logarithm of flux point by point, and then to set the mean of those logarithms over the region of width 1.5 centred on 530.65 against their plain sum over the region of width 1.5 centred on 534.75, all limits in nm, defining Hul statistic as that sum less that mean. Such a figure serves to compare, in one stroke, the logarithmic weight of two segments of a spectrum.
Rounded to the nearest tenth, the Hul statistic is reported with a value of 9.5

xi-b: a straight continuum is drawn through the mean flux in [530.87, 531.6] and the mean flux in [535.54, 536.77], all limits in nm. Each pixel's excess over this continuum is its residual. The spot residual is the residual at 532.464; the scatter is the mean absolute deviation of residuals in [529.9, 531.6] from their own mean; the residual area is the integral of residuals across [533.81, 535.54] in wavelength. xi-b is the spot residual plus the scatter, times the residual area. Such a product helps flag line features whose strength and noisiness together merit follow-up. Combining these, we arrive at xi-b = -17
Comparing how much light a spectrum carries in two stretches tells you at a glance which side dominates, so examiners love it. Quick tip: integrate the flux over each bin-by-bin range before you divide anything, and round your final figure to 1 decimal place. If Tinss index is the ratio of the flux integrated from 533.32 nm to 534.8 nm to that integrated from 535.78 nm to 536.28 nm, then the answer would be 3.4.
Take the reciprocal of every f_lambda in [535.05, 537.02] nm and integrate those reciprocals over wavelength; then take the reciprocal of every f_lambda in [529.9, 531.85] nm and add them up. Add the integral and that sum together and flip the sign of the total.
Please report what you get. -0.138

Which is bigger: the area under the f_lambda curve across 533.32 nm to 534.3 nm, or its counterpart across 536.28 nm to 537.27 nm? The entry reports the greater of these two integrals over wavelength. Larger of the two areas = 76.8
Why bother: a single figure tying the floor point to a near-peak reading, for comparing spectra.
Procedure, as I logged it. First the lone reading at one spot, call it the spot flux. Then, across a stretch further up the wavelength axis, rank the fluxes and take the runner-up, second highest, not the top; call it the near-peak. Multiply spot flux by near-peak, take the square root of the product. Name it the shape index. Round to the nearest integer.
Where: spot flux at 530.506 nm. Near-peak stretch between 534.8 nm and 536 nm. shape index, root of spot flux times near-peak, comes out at 72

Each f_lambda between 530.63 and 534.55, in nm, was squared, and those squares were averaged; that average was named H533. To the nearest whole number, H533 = 5560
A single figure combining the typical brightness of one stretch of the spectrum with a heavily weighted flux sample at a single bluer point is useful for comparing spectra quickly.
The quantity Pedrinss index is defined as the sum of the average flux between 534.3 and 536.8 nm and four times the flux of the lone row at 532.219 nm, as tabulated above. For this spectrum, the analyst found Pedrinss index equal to 352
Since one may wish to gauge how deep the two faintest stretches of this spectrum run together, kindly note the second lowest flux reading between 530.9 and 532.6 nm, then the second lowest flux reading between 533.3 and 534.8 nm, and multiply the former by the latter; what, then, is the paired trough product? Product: 5028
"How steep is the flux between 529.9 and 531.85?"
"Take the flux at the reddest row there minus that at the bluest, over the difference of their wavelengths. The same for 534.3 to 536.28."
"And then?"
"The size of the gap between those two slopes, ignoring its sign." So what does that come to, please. 8.7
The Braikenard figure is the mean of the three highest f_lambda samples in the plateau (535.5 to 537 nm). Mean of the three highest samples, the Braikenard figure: 81.7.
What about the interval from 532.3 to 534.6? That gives 81.3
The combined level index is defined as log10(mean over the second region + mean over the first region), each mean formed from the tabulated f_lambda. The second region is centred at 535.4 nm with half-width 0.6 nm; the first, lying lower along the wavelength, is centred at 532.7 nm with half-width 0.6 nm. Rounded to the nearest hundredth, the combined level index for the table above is 2.17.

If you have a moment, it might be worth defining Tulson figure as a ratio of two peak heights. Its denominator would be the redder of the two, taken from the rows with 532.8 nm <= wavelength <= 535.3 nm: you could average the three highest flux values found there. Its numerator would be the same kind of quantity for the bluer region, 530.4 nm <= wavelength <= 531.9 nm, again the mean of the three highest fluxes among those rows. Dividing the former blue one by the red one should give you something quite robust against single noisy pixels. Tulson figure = 0.917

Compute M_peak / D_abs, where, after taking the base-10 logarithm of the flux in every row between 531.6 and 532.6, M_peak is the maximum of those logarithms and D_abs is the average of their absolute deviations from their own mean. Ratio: 81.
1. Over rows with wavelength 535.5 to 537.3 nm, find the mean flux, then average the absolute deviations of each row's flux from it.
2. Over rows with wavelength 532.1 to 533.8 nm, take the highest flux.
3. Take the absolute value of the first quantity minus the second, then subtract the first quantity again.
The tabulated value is 67.7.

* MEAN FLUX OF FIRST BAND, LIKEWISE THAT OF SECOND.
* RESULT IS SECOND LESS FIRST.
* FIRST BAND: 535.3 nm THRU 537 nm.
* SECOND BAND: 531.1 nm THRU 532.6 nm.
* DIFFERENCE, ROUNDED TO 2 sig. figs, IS -4.7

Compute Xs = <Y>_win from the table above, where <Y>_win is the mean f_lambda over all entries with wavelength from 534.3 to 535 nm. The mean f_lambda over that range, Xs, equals 81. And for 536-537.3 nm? 75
